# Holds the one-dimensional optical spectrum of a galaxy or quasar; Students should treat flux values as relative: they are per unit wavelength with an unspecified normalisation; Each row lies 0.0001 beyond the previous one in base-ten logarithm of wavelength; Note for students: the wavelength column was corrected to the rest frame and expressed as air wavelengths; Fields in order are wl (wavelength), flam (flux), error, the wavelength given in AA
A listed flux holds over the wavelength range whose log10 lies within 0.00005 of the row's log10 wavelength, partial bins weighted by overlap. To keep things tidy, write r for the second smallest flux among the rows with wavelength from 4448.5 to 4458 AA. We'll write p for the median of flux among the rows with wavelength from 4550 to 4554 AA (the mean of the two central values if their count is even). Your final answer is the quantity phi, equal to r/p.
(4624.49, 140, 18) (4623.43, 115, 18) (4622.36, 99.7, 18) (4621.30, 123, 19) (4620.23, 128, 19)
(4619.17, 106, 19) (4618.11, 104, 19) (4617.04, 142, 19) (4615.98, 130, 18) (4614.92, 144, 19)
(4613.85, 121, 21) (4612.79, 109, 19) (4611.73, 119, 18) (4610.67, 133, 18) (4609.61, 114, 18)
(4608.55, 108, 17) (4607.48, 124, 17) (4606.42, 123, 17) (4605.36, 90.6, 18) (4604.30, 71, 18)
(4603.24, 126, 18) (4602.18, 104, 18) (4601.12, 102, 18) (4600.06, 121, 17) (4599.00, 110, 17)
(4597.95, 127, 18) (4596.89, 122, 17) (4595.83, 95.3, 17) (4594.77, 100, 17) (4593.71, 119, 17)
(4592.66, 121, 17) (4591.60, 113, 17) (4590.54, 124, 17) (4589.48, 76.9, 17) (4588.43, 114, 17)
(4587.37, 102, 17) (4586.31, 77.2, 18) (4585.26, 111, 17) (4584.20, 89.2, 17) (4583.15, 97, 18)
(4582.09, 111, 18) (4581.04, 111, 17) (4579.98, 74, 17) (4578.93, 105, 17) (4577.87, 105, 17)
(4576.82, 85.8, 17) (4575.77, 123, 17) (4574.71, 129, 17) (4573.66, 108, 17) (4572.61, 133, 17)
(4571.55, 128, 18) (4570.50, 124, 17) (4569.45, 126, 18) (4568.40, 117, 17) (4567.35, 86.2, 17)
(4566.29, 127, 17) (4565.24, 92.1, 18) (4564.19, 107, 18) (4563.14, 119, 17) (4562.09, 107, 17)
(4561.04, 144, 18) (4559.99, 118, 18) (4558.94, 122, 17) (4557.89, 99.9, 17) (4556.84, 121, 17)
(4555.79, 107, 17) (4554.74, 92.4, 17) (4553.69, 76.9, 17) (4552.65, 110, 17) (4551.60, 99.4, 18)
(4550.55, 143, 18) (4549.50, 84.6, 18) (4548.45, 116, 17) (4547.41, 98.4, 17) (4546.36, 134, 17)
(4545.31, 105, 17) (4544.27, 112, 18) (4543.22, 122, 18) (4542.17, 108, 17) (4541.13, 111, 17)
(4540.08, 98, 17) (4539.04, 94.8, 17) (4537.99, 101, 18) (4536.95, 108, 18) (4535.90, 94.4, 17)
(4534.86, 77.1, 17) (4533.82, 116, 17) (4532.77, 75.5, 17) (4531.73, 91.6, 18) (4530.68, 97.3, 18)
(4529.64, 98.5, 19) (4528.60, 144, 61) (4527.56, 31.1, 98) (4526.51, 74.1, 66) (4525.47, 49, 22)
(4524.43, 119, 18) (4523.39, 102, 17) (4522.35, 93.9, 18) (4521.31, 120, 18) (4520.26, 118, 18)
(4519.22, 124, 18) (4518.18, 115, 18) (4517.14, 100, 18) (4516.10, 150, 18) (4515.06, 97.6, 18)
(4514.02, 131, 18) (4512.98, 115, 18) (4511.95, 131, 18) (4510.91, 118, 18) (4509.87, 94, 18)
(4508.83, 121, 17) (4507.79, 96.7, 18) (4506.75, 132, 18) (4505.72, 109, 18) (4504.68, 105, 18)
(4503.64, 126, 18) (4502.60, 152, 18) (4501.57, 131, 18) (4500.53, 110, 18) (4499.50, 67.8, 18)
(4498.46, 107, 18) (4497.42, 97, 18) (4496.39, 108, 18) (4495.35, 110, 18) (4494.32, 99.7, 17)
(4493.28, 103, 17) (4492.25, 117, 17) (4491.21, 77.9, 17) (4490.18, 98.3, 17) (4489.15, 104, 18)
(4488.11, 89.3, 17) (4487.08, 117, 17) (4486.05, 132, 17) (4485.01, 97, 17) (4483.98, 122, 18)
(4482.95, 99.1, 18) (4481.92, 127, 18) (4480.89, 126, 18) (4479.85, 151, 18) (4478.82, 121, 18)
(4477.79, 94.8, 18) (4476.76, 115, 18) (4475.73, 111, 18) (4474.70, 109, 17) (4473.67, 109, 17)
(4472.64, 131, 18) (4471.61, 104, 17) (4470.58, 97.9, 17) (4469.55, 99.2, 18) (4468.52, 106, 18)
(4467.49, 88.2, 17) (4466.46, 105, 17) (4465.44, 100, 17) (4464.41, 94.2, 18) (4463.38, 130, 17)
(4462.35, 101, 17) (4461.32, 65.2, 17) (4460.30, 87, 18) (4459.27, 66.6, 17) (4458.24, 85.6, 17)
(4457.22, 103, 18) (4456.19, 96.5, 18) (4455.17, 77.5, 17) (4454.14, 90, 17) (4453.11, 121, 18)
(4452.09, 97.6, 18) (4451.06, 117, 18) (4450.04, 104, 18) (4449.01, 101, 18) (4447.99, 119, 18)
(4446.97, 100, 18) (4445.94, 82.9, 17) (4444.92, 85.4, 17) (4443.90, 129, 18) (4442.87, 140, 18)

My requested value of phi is 0.86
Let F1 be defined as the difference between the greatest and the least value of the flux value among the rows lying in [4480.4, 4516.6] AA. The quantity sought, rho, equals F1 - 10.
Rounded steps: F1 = 84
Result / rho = 74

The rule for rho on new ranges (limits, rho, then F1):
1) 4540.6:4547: 19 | 29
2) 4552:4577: 57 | 67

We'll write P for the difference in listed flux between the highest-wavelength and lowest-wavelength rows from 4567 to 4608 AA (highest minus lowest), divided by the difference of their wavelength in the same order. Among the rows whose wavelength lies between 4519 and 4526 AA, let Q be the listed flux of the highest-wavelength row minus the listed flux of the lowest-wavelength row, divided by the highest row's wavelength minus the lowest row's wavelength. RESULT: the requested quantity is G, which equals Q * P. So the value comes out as -11.3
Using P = 0.9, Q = -12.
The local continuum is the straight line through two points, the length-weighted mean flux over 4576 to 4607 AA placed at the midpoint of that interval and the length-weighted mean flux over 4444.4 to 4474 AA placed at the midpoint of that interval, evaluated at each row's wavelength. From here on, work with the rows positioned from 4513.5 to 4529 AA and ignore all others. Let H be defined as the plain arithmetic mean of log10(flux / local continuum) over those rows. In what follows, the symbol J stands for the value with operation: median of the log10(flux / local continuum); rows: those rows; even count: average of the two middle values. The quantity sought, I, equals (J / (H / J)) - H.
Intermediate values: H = -0.016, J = 0.055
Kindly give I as -0.17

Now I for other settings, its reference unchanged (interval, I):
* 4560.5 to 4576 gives 0.05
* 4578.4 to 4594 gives -0.05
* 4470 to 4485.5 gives -0.02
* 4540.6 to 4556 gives 0.02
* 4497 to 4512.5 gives -0.01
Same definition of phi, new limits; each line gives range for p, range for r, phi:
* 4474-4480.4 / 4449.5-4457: 0.80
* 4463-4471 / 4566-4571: 1.17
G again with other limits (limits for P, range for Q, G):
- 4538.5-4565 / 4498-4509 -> 0.7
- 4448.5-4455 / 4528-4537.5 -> 9.2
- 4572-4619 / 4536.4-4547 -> -1.8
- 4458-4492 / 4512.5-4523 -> 0.5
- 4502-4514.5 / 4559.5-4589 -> 0.3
